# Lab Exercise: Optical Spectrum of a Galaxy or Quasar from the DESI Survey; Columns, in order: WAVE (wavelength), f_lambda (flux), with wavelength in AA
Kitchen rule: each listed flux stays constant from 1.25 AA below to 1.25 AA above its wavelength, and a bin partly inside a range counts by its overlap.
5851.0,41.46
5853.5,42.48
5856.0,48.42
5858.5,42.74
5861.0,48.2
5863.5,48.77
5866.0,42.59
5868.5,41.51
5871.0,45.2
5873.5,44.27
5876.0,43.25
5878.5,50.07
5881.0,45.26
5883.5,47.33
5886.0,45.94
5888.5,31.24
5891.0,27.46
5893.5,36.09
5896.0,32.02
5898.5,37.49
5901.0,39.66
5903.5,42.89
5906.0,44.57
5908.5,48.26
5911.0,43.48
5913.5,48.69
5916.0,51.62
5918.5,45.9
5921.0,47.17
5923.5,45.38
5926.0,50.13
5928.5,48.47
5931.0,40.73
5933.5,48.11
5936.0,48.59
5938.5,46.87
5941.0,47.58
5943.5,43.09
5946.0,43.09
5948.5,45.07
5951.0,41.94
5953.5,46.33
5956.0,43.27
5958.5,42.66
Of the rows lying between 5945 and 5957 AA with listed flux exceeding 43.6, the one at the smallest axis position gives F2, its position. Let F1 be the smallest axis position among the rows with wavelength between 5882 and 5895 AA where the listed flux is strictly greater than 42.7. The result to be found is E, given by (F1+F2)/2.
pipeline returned 5916.0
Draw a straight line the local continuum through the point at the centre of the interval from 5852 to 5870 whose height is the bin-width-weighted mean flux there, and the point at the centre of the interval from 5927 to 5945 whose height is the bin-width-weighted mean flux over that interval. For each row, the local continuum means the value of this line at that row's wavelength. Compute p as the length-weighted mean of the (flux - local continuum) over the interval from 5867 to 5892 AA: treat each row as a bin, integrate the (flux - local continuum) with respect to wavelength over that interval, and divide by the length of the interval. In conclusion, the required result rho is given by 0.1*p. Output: -0.29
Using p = -2.9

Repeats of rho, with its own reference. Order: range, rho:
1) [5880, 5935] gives -0.26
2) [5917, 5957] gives -0.04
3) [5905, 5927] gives 0.14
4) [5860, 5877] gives -0.02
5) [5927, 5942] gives 0.06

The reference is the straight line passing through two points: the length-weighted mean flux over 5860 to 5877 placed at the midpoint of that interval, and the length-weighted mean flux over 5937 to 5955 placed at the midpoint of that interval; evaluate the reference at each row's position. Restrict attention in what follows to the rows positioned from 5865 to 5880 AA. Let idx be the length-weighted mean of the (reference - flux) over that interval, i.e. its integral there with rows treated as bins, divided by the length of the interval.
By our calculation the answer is 0.3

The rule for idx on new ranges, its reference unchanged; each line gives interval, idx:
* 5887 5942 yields 1.6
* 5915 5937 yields -2.4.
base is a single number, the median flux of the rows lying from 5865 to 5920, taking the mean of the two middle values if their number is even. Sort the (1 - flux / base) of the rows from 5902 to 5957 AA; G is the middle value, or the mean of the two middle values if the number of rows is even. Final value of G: -0.051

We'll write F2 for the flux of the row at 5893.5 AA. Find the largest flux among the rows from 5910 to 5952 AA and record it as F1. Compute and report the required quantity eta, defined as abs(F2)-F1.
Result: -15.5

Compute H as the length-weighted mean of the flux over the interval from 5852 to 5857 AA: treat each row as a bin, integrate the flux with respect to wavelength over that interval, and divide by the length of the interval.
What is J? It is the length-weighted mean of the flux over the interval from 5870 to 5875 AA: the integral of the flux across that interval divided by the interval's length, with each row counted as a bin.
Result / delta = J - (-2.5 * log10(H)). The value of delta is 48.8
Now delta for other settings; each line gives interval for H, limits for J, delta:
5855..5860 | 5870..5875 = 48.8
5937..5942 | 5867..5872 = 47.4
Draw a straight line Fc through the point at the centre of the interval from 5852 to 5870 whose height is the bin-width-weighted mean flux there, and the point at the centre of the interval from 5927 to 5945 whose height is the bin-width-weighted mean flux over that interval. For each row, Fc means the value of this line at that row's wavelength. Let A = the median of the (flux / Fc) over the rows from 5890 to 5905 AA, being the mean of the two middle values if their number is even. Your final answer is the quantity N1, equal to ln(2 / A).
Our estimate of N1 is 0.906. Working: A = 0.81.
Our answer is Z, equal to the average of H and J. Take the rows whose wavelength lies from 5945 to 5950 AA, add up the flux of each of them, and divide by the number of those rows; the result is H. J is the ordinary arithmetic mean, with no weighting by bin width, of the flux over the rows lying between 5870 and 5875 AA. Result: 44.4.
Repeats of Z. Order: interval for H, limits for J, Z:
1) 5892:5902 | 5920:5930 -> 42.1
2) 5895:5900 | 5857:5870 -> 39.8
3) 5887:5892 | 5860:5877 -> 37.1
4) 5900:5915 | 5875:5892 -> 43.0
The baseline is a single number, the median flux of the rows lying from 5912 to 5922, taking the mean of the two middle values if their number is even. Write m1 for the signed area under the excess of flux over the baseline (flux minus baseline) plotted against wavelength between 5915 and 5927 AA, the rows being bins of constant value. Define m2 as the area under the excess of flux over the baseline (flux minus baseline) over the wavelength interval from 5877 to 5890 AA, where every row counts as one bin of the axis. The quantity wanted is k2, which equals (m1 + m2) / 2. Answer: -28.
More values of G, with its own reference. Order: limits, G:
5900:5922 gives -0.046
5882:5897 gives 0.224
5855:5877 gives -0.009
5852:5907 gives 0.018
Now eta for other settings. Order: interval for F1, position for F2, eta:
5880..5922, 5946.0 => -8.5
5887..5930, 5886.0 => -5.7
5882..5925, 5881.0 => -6.4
